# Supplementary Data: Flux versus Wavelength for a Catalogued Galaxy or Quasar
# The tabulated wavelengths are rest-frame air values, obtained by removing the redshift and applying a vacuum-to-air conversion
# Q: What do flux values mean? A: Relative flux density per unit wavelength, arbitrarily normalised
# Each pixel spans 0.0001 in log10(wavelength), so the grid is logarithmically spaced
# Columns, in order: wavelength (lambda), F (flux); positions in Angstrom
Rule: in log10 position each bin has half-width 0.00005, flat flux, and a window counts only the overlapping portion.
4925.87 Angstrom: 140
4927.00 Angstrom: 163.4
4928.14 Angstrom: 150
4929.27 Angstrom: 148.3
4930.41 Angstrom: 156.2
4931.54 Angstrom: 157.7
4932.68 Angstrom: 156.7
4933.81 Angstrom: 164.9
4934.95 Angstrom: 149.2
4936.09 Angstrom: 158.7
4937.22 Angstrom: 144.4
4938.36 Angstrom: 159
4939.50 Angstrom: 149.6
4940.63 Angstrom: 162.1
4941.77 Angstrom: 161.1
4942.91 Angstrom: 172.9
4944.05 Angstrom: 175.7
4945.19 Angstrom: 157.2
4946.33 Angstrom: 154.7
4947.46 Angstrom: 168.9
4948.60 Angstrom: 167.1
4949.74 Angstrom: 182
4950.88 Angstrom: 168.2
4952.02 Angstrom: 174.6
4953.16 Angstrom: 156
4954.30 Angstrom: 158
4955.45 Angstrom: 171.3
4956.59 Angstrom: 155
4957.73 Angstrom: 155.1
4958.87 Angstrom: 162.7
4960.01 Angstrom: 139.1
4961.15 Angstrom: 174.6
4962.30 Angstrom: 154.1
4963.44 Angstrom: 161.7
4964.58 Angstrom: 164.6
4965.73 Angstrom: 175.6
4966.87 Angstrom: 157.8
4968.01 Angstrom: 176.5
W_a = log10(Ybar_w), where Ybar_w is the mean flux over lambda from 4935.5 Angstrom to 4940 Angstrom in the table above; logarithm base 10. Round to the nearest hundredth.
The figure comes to 2.18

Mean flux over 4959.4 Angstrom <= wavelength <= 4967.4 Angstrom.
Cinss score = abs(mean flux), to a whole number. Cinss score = 161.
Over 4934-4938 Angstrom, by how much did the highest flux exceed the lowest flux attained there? 14.3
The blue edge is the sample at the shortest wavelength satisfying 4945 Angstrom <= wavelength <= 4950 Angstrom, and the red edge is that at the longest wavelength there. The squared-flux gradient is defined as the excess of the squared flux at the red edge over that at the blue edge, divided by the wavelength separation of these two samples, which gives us 1849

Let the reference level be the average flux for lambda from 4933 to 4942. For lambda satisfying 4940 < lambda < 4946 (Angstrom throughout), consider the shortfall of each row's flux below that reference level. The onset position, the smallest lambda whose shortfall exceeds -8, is 4940.63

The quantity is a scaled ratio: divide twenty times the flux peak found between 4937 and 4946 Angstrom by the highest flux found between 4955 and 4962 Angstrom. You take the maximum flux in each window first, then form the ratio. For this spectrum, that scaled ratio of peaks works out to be 20.1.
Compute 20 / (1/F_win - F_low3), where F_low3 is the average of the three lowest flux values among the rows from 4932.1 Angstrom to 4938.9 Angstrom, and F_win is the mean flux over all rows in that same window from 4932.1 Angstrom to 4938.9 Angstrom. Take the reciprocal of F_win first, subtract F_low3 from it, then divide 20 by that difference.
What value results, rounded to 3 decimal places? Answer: -0.133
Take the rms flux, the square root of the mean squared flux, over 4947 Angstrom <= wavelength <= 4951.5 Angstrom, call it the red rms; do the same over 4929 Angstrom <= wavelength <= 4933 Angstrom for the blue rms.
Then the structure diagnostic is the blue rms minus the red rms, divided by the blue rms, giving -0.11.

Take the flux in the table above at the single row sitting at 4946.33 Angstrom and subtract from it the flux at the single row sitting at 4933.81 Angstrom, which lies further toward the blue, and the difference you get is -10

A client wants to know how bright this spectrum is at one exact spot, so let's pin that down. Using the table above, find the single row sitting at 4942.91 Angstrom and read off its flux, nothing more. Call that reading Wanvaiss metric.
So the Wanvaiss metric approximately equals 172.9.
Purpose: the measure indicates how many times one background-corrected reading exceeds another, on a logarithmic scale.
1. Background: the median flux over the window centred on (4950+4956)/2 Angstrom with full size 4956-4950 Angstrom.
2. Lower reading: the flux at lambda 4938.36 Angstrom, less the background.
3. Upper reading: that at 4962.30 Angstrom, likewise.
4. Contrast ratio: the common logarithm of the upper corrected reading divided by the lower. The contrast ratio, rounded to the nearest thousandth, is 0.185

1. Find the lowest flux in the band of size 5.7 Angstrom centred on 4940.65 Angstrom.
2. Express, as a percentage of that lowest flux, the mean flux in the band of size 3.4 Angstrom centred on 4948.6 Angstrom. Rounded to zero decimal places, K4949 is 115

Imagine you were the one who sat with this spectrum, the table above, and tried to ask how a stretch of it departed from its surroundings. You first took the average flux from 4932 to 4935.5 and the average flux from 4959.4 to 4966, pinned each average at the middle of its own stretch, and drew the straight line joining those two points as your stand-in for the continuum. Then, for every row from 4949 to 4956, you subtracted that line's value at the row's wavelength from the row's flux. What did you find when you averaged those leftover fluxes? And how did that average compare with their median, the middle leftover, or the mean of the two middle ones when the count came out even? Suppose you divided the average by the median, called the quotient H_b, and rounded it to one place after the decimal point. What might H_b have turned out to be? 0.9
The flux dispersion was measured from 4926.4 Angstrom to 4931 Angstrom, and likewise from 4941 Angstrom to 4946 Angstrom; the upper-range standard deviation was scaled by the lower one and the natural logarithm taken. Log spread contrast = 0.3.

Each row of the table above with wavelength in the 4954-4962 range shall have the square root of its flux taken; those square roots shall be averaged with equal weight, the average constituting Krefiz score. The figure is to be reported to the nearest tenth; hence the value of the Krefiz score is 12.6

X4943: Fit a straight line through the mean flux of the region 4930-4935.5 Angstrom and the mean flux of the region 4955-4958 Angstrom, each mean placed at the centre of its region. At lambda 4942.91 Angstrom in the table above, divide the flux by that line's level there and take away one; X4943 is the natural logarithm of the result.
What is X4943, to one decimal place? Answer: -2.4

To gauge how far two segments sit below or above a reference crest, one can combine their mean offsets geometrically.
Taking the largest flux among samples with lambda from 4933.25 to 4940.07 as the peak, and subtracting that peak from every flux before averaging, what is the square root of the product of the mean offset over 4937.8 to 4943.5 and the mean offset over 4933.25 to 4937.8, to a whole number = 6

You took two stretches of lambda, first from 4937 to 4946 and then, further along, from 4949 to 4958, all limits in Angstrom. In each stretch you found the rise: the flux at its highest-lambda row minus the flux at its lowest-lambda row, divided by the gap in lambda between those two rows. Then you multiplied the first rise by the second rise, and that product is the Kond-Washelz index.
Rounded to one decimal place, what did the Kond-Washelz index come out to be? -5.4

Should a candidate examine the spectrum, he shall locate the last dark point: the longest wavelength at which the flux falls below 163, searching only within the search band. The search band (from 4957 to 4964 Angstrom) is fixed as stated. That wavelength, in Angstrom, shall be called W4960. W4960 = 4963.44 Angstrom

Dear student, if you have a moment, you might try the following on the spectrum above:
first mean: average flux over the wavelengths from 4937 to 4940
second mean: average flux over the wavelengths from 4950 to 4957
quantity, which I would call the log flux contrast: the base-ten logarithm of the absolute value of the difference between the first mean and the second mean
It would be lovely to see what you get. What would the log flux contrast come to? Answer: 1.1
